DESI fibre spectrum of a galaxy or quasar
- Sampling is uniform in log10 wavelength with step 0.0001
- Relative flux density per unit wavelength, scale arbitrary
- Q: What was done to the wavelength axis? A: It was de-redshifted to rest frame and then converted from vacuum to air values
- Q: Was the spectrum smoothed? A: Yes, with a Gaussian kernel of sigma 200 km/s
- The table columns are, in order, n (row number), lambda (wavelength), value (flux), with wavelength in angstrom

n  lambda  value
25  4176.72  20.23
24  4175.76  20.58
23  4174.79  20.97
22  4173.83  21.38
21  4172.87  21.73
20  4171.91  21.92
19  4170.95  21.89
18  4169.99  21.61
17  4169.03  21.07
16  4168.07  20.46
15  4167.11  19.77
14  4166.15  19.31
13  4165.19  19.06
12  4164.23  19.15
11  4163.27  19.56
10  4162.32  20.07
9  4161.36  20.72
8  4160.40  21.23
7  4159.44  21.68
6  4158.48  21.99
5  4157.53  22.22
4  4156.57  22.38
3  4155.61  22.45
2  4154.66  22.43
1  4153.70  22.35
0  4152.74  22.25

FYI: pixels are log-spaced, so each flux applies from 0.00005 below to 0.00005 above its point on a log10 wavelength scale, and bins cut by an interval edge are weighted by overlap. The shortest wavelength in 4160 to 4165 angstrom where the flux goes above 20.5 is 4160.40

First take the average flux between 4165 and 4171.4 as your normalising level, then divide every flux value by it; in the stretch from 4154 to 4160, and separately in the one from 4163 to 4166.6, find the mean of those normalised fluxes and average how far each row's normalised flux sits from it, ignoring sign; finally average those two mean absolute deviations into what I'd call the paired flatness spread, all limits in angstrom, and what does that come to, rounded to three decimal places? 0.010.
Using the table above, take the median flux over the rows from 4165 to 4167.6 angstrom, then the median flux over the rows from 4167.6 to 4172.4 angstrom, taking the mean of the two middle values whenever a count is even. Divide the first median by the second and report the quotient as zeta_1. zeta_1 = 0.89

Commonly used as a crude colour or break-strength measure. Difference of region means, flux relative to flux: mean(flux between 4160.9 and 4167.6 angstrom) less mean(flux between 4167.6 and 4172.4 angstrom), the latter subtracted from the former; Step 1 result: -1.7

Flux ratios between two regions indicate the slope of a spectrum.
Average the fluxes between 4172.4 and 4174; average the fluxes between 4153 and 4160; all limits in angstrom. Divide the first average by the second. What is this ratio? 0.97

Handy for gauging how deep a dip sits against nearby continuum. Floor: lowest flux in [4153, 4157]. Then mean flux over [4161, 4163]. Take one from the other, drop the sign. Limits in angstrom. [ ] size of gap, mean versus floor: 2.0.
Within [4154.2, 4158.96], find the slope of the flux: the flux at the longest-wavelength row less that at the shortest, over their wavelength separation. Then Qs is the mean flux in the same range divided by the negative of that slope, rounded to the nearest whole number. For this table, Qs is 194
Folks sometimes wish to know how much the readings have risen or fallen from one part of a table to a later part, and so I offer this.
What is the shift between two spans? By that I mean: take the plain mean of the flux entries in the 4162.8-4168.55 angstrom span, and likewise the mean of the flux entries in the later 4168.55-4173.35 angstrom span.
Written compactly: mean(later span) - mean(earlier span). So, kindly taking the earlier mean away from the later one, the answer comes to 2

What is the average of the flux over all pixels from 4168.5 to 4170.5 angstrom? 21.3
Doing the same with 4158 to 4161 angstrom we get 21.6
